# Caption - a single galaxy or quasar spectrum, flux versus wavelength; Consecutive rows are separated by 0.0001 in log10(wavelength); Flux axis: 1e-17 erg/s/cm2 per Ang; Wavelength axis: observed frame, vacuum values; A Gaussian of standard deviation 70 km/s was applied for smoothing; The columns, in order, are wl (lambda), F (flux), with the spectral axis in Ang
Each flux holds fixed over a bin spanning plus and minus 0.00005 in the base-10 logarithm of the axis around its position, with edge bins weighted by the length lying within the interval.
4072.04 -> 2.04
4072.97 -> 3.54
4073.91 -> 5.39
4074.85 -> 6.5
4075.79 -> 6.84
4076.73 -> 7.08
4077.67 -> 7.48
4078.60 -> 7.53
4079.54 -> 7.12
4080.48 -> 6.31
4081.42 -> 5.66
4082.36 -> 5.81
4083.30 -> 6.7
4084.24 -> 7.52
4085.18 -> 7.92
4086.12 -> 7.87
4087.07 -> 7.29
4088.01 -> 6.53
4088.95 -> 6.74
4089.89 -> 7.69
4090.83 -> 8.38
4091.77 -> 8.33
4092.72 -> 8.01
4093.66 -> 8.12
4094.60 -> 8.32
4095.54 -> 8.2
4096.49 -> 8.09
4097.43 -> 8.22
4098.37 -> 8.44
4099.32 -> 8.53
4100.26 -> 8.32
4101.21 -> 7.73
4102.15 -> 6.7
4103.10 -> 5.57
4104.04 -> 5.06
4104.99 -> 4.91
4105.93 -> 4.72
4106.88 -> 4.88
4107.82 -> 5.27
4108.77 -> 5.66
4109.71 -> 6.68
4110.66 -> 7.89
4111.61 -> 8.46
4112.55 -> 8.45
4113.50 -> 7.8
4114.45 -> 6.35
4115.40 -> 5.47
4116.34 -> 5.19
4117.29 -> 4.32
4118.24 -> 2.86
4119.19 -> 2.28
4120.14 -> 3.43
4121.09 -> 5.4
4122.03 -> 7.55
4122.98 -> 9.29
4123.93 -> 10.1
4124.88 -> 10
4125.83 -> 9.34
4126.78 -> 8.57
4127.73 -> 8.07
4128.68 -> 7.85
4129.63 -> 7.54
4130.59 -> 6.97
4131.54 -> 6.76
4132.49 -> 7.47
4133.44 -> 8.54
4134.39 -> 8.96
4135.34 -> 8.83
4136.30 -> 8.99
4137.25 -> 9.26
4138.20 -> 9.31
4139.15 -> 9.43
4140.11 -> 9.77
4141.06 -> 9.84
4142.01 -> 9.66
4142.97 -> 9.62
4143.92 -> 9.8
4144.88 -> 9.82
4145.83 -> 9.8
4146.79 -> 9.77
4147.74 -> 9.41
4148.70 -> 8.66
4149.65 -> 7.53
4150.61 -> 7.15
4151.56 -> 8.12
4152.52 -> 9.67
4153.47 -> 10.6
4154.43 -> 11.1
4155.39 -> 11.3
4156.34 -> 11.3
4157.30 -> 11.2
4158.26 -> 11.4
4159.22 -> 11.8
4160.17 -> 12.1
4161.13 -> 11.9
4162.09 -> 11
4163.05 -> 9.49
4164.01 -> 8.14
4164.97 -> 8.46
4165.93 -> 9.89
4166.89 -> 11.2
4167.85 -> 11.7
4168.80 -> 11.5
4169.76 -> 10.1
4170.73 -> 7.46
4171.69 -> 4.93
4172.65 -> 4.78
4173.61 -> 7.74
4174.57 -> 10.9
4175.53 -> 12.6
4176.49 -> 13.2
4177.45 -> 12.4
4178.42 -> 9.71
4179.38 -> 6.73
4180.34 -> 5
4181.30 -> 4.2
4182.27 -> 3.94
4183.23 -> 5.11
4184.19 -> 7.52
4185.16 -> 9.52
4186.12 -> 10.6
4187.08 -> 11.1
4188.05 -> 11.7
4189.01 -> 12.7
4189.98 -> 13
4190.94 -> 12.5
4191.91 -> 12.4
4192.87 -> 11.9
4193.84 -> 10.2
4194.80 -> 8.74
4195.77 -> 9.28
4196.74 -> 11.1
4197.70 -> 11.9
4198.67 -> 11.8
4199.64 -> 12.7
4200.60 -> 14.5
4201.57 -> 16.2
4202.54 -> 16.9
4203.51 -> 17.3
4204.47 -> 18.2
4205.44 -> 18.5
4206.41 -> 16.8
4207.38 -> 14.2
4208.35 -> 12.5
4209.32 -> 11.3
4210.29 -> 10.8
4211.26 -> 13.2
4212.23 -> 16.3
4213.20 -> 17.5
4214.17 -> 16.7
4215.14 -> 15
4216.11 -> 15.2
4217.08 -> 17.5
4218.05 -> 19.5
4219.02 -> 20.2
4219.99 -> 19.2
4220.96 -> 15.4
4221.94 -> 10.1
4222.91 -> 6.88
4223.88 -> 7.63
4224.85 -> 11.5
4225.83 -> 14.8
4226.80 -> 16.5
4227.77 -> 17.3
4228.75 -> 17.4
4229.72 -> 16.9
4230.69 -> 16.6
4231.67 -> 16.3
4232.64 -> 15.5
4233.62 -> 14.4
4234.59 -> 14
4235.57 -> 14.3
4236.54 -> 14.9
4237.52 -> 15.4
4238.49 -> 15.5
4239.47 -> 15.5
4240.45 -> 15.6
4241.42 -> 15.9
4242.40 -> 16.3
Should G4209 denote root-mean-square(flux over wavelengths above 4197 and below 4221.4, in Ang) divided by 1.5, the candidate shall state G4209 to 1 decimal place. 10.5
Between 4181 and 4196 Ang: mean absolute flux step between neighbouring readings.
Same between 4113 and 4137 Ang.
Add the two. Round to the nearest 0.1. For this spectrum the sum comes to 1.7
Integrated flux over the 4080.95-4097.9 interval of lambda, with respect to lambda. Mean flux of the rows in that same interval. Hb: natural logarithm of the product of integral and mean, 6.9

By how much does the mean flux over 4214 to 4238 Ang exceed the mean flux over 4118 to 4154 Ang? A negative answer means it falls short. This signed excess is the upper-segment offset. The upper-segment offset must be 6.8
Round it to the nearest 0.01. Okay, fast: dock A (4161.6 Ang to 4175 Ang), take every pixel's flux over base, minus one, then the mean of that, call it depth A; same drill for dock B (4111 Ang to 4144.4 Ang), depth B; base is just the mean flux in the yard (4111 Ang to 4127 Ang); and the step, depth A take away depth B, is 0.20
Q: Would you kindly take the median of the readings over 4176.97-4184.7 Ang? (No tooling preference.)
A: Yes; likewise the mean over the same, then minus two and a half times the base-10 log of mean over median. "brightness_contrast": -0.155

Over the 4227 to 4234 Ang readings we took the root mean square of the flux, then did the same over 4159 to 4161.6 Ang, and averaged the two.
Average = 14.2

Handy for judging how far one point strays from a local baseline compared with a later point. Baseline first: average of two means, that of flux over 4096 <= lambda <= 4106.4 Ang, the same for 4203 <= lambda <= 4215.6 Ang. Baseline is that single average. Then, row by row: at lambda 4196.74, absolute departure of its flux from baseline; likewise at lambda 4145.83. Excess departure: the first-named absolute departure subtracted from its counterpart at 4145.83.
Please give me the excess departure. 1.3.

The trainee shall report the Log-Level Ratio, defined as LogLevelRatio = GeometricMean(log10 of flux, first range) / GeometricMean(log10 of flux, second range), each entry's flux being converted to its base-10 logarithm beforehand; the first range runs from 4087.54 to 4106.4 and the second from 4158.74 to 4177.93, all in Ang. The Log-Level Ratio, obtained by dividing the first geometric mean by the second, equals 0.87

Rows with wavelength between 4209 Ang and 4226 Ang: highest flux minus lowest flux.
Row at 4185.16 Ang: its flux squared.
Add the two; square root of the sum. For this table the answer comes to 10.2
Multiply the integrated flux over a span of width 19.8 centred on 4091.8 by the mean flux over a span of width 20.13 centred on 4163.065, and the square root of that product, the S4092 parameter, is 39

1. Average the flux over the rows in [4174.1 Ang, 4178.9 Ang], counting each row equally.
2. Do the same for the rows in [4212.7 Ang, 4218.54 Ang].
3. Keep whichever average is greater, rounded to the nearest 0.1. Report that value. 16.9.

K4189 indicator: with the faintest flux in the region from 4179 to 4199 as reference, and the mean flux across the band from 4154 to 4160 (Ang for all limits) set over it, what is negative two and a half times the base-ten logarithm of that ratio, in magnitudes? -1.15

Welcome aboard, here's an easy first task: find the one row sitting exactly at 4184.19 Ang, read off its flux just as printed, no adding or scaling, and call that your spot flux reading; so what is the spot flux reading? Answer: 7.52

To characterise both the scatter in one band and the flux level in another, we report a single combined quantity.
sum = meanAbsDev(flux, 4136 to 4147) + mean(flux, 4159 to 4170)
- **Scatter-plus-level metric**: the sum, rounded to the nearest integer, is 11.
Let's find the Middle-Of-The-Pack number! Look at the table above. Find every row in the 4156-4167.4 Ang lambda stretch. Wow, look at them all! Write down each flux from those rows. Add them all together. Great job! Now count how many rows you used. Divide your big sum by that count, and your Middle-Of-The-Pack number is 11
